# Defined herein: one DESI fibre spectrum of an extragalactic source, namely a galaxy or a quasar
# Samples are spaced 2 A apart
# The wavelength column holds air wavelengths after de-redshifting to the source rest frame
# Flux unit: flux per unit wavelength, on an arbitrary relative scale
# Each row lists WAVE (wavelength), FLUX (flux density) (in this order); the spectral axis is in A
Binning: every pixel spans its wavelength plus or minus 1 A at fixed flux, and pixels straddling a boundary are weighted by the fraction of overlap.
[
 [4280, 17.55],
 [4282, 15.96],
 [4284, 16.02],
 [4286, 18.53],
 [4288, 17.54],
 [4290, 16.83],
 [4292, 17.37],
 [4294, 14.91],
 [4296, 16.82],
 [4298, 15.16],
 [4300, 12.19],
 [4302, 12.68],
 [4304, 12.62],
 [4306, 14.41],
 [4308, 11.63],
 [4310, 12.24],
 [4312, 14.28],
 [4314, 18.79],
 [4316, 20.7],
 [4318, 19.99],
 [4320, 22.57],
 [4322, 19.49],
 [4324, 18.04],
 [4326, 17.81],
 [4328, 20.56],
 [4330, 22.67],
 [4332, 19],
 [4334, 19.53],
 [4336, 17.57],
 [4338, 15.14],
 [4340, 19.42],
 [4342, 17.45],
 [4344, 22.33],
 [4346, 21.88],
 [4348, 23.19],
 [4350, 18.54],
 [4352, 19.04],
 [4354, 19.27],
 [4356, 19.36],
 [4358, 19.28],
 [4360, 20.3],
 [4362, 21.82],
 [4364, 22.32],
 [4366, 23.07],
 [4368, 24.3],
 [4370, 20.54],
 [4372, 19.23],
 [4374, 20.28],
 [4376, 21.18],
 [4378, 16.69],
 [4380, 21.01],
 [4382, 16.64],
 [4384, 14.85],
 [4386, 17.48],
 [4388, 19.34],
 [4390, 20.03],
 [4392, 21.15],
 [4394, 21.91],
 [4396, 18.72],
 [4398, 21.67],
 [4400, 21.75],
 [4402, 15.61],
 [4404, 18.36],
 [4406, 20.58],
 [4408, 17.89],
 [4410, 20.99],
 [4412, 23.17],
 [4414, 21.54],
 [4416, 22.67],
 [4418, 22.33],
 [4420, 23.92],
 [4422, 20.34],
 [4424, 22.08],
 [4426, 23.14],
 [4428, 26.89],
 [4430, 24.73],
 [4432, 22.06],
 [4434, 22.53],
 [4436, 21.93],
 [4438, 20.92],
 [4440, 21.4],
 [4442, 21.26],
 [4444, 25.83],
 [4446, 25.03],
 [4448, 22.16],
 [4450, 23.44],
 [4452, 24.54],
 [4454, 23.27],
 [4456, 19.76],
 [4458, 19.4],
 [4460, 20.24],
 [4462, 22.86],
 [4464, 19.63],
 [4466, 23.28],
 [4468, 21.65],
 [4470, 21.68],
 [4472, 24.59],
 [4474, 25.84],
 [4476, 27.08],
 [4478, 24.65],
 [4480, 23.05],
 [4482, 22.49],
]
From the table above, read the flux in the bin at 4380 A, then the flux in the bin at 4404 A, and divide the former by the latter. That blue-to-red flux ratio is 1.14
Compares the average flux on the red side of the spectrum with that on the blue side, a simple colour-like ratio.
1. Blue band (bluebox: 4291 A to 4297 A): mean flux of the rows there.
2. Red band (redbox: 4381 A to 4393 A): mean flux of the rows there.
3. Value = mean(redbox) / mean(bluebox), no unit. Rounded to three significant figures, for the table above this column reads 1.11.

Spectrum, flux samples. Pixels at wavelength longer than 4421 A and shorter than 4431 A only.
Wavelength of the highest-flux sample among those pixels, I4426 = 4428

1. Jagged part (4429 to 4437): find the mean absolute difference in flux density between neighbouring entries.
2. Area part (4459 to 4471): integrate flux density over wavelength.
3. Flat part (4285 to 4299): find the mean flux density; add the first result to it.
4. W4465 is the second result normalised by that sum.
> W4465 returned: 14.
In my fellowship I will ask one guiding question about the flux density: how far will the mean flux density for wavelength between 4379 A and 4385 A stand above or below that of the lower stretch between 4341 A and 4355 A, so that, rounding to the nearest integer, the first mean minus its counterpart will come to -3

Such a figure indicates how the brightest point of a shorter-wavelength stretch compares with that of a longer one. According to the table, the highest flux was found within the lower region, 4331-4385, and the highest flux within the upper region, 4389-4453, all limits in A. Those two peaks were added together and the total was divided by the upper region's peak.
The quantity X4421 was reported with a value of 1.90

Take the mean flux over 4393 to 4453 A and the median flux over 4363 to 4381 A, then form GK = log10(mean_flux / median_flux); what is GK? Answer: 0.020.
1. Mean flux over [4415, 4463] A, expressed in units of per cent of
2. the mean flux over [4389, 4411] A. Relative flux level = 114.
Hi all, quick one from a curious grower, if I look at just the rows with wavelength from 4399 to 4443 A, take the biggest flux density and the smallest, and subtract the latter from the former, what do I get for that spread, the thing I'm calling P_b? 11.3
